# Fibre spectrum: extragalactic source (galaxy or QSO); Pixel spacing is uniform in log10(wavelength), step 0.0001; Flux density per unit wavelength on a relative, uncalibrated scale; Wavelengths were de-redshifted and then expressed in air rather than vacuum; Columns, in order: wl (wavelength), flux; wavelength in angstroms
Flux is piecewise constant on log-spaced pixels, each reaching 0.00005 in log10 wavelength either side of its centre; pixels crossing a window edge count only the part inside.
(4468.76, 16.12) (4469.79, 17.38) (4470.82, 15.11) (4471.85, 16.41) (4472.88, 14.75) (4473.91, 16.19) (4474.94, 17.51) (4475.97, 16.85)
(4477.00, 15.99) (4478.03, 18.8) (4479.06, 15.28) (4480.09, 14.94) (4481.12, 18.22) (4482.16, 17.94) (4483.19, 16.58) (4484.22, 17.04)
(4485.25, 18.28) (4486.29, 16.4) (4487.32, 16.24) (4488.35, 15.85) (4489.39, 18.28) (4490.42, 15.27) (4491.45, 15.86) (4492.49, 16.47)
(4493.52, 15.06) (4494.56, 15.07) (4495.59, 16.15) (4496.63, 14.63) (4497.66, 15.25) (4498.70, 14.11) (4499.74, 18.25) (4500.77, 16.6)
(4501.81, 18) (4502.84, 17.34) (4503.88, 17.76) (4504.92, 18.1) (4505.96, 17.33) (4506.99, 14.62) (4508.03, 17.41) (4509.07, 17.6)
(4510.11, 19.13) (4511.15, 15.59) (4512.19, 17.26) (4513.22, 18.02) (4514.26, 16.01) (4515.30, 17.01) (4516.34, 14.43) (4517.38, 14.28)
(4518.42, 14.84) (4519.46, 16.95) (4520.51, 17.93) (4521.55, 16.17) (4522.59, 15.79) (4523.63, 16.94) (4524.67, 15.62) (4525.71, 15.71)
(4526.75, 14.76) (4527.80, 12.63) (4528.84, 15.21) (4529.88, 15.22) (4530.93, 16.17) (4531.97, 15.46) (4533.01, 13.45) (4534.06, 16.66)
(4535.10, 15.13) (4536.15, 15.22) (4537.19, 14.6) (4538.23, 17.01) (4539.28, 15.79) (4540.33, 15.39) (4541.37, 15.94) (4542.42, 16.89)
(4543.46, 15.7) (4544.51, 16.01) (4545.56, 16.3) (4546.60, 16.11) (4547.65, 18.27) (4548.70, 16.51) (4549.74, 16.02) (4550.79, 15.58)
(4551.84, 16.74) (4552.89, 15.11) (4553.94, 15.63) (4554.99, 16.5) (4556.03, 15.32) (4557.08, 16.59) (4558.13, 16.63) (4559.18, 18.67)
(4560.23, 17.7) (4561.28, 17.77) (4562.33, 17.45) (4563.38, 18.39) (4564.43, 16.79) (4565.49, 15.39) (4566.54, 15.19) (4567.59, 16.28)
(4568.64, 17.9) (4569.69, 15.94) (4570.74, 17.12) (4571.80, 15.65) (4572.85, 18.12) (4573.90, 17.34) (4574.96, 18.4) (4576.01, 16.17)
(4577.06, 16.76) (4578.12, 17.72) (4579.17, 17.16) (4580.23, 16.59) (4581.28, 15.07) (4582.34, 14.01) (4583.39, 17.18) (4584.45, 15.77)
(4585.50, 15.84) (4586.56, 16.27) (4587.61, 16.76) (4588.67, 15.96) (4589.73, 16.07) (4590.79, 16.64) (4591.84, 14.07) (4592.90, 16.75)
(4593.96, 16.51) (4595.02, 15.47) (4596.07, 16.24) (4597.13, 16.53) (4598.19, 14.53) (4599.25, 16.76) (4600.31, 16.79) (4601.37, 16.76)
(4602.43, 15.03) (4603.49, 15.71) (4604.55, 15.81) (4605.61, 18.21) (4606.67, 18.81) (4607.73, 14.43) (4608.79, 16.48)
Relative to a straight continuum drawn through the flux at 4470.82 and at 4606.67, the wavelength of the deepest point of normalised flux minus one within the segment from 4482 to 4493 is 4490.42 angstroms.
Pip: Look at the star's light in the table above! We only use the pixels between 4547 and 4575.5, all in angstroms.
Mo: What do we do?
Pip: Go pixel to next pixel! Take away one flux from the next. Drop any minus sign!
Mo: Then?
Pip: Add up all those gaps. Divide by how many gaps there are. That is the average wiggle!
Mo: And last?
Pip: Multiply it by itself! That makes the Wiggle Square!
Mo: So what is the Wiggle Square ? 1.2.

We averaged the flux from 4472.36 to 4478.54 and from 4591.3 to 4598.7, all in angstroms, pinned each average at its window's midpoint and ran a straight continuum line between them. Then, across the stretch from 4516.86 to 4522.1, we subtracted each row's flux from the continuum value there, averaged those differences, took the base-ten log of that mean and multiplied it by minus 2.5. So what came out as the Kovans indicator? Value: 1.3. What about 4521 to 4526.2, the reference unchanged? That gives 1.5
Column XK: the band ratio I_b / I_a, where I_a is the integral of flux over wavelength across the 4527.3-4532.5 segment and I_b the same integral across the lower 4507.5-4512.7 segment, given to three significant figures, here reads 1.16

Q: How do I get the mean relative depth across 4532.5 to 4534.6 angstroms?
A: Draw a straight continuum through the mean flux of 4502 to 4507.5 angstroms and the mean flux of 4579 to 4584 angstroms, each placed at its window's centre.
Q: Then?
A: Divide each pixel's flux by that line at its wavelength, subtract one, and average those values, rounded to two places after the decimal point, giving -0.10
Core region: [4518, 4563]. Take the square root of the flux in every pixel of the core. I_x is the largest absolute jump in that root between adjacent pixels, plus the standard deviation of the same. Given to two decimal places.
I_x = 0.56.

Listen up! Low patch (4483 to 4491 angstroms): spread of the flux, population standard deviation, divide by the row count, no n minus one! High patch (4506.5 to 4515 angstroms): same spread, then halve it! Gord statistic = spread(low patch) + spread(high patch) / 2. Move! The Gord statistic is 1.69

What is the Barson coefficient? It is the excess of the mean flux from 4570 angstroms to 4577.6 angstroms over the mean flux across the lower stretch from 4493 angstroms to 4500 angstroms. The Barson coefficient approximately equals 1.6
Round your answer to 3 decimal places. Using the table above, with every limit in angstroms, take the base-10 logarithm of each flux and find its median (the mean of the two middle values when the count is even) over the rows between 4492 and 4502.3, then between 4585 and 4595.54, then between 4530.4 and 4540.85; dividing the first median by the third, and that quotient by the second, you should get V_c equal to 0.833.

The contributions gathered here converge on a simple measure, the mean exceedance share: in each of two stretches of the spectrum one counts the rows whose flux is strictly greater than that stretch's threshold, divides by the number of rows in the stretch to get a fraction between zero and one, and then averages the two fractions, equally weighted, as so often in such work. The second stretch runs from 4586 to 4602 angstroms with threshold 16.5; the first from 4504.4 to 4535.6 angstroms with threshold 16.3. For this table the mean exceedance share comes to 0.47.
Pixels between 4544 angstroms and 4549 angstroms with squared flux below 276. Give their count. 4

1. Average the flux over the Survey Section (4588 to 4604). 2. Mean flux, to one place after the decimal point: 16.0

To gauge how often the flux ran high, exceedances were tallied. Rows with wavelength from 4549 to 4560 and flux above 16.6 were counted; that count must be 3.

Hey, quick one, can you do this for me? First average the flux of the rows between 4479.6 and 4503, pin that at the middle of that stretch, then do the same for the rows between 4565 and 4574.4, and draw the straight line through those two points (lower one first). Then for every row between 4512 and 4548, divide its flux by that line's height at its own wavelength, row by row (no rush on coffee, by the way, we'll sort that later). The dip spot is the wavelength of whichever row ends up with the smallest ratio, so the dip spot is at 4527.80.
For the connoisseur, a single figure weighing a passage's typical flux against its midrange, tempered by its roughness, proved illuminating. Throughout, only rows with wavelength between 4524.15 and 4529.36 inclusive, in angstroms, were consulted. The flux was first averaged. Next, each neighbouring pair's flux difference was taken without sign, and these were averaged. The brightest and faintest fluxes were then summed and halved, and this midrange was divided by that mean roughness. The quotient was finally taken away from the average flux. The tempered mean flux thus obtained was 5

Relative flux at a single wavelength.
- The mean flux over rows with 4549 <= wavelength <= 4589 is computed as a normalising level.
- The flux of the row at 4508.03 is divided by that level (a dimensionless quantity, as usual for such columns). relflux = 1.05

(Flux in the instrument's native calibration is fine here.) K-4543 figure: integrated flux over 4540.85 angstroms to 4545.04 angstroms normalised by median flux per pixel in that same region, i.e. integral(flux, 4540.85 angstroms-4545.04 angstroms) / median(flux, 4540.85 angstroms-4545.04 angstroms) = 4.23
